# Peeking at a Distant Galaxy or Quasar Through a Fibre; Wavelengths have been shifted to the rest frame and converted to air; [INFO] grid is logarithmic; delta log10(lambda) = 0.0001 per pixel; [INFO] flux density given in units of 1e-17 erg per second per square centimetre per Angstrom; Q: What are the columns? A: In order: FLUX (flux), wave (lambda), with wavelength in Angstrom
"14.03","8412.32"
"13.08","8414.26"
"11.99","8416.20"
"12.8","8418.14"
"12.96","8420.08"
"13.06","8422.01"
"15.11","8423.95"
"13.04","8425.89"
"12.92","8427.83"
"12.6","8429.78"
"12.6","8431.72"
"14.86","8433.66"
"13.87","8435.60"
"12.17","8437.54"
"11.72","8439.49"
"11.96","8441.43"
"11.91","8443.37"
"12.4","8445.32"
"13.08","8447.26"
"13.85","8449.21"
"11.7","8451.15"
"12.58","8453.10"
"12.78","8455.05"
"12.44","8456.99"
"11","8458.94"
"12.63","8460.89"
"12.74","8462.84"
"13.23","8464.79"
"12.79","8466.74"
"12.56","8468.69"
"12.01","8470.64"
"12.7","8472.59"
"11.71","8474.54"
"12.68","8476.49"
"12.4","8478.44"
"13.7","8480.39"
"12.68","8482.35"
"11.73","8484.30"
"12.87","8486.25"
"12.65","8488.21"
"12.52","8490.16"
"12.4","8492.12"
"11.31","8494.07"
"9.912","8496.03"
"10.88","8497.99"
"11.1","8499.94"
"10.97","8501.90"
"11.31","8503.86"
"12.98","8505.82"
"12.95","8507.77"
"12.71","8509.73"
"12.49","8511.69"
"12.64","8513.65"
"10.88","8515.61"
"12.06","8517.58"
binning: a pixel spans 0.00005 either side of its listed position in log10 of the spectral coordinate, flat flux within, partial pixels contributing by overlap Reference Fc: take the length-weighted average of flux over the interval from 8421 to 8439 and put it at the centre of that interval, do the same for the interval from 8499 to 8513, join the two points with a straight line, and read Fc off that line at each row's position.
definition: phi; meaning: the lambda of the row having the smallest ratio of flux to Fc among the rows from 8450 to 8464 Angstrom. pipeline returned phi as 8458.94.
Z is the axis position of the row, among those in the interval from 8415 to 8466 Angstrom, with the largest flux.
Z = 8423.95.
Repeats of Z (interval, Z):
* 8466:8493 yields 8480.39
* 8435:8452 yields 8435.60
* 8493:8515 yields 8505.82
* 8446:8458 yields 8449.21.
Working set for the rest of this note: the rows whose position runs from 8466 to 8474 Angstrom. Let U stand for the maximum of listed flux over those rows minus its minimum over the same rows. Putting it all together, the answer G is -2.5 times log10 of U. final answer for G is 0.3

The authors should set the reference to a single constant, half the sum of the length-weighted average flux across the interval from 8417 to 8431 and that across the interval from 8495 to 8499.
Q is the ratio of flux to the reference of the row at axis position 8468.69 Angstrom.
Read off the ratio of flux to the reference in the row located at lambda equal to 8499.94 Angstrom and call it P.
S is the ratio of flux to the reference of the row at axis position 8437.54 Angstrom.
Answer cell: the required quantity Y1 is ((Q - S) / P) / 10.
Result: 0.004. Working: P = 0.94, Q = 1.06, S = 1.03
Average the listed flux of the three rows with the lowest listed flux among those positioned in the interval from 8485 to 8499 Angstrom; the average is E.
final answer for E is 10.70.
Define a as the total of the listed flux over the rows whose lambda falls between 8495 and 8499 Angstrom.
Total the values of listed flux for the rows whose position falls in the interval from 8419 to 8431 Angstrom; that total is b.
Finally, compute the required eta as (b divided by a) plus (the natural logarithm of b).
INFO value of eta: 8.2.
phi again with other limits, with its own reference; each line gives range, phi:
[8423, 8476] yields 8458.94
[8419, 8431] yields 8429.78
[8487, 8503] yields 8496.03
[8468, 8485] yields 8474.54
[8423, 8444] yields 8439.49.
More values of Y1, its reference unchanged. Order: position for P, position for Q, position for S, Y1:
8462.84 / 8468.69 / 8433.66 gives -0.018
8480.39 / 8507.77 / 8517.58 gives 0.006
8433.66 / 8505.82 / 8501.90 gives 0.014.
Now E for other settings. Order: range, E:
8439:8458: 11.78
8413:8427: 12.58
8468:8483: 12.04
